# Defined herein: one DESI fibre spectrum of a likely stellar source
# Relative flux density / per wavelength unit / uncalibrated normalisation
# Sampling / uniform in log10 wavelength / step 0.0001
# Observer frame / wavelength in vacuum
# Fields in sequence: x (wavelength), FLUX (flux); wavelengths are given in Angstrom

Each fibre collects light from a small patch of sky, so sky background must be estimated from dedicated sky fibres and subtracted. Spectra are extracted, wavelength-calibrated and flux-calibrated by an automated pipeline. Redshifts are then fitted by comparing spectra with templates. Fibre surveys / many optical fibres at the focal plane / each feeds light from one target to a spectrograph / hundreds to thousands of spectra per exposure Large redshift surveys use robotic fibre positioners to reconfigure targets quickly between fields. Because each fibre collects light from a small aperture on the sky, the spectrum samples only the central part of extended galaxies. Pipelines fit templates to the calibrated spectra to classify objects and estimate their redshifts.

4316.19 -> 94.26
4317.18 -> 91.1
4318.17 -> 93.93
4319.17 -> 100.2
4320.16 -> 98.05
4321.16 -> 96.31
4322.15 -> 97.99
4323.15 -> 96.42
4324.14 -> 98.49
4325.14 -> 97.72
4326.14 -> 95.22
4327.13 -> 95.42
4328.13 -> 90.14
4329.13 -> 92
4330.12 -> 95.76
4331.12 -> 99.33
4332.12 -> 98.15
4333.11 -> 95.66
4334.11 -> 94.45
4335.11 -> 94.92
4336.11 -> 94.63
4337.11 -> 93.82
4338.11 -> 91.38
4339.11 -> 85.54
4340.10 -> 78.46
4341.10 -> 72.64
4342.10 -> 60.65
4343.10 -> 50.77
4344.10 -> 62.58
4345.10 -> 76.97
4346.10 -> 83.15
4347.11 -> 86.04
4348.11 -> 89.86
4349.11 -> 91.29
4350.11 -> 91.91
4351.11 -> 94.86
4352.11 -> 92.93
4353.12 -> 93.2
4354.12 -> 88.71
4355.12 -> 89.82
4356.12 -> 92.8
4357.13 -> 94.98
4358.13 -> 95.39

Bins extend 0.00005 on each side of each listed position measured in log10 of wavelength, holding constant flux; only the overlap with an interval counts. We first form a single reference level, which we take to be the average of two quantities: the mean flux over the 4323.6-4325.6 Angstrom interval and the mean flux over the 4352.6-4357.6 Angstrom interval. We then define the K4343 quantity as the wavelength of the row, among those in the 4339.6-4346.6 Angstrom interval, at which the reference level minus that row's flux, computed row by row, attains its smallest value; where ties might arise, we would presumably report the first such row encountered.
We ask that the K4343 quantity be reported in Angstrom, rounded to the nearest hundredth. 4346.10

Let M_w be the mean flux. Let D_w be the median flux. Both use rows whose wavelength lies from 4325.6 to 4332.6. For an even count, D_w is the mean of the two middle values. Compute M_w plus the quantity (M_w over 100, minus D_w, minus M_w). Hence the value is -94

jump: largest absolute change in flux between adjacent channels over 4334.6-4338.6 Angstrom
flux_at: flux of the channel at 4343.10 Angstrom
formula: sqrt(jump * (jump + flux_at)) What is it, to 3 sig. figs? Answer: 11.4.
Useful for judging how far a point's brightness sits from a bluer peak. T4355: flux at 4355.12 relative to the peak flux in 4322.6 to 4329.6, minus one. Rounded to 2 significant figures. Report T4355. -0.088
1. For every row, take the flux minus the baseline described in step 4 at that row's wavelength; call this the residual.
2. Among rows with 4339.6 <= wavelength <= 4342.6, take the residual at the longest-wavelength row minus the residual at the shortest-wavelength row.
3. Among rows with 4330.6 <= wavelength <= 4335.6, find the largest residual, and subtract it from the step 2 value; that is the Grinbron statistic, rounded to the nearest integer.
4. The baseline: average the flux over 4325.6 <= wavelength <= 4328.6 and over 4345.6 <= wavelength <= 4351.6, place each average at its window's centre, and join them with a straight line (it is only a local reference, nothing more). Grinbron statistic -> -24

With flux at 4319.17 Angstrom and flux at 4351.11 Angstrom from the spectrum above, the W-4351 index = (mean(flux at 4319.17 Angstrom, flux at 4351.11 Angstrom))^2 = 9512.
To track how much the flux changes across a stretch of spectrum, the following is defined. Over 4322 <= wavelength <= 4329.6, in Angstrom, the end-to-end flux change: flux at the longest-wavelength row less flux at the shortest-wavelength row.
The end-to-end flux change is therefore -6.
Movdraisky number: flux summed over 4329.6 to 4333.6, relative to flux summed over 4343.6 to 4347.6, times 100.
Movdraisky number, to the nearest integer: 126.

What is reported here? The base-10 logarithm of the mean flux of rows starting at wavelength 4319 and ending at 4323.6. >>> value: 1.99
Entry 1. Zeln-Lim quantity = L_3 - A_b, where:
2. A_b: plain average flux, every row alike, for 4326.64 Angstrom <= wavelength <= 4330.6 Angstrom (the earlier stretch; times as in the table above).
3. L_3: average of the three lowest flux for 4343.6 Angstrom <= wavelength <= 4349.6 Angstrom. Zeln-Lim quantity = -19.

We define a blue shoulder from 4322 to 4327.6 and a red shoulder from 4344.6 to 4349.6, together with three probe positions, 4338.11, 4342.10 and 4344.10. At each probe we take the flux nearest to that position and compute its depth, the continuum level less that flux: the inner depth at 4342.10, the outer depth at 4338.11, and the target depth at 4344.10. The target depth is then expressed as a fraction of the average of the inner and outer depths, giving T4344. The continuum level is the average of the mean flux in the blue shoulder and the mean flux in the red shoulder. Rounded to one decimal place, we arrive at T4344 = 1.9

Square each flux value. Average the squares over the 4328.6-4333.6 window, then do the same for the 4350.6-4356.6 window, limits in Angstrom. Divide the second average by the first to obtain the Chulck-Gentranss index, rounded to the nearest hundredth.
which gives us 0.92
